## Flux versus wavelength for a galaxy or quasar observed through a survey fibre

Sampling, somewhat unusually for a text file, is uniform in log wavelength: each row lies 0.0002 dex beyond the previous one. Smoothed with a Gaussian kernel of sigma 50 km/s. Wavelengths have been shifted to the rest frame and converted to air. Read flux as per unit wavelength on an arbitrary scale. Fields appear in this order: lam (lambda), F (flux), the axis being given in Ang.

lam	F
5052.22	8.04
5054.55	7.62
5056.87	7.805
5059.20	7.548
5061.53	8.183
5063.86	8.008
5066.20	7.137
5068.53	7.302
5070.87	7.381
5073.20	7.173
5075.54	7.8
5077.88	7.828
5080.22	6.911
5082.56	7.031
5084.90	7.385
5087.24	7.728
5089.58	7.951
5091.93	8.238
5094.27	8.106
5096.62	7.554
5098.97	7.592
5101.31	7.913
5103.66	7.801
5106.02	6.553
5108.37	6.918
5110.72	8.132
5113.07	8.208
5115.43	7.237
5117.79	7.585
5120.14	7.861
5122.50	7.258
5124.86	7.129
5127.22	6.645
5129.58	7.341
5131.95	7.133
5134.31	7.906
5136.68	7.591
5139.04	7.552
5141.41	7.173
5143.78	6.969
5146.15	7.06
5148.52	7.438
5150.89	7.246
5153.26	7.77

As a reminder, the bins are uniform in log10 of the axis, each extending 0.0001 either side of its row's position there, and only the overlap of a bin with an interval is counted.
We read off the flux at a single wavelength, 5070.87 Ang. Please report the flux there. 7.381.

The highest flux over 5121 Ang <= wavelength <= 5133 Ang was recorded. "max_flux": 7.341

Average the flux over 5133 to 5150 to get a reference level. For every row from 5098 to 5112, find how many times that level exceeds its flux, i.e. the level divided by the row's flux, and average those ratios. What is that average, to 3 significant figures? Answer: 0.992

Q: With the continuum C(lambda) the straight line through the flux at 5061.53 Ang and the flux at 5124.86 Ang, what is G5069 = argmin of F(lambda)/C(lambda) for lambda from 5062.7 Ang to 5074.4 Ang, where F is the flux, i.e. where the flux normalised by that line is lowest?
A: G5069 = 5066.20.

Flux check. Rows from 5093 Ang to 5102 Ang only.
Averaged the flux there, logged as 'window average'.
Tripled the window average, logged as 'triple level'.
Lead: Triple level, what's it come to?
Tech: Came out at 23.4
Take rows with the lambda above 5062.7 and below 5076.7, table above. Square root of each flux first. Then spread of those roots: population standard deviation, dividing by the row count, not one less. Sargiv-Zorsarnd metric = 0.0591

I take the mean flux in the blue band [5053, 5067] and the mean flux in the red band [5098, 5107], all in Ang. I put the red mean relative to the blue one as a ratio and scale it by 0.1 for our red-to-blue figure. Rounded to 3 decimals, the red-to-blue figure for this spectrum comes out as 0.097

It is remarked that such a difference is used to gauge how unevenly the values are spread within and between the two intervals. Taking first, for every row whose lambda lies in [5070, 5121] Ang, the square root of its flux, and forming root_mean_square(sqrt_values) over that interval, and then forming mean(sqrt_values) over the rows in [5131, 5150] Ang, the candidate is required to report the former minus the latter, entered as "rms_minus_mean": 0.043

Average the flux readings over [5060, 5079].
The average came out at 7.60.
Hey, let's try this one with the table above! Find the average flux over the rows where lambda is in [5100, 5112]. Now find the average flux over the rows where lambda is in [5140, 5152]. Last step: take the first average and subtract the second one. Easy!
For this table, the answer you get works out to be 0.3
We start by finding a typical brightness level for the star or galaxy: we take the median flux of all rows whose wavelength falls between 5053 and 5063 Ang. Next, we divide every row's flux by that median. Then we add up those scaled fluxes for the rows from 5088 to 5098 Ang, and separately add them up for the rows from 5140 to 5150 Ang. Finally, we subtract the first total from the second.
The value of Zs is -0.42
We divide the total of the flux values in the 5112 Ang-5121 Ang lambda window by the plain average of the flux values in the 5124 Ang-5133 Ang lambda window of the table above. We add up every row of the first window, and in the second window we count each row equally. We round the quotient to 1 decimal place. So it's 4.4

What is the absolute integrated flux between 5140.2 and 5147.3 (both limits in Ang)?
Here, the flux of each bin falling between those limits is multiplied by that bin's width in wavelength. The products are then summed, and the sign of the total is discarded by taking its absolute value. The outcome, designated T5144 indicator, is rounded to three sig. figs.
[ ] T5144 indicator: 50.2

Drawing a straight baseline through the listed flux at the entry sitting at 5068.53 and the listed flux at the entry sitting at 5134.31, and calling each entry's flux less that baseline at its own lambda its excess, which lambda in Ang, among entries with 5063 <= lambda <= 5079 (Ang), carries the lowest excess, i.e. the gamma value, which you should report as 5073.20 Ang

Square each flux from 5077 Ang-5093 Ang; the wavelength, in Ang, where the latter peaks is 5091.93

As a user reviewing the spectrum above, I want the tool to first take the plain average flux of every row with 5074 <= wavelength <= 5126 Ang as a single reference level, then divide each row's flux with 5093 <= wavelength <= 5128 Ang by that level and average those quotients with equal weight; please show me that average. 0.99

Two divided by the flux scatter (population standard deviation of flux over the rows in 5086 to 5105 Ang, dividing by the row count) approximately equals 8.9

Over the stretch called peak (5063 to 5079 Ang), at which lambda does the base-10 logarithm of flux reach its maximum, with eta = 5063.86 Ang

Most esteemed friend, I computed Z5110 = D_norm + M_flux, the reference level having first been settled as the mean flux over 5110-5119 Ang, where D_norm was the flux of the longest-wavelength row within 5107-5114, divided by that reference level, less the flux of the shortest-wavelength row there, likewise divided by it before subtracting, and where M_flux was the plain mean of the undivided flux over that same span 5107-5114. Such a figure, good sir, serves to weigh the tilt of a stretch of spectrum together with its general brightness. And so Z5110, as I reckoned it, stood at 7.9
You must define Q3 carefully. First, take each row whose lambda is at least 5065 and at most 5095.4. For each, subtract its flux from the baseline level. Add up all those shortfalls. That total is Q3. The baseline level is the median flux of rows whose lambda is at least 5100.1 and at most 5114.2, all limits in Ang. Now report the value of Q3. 4.2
